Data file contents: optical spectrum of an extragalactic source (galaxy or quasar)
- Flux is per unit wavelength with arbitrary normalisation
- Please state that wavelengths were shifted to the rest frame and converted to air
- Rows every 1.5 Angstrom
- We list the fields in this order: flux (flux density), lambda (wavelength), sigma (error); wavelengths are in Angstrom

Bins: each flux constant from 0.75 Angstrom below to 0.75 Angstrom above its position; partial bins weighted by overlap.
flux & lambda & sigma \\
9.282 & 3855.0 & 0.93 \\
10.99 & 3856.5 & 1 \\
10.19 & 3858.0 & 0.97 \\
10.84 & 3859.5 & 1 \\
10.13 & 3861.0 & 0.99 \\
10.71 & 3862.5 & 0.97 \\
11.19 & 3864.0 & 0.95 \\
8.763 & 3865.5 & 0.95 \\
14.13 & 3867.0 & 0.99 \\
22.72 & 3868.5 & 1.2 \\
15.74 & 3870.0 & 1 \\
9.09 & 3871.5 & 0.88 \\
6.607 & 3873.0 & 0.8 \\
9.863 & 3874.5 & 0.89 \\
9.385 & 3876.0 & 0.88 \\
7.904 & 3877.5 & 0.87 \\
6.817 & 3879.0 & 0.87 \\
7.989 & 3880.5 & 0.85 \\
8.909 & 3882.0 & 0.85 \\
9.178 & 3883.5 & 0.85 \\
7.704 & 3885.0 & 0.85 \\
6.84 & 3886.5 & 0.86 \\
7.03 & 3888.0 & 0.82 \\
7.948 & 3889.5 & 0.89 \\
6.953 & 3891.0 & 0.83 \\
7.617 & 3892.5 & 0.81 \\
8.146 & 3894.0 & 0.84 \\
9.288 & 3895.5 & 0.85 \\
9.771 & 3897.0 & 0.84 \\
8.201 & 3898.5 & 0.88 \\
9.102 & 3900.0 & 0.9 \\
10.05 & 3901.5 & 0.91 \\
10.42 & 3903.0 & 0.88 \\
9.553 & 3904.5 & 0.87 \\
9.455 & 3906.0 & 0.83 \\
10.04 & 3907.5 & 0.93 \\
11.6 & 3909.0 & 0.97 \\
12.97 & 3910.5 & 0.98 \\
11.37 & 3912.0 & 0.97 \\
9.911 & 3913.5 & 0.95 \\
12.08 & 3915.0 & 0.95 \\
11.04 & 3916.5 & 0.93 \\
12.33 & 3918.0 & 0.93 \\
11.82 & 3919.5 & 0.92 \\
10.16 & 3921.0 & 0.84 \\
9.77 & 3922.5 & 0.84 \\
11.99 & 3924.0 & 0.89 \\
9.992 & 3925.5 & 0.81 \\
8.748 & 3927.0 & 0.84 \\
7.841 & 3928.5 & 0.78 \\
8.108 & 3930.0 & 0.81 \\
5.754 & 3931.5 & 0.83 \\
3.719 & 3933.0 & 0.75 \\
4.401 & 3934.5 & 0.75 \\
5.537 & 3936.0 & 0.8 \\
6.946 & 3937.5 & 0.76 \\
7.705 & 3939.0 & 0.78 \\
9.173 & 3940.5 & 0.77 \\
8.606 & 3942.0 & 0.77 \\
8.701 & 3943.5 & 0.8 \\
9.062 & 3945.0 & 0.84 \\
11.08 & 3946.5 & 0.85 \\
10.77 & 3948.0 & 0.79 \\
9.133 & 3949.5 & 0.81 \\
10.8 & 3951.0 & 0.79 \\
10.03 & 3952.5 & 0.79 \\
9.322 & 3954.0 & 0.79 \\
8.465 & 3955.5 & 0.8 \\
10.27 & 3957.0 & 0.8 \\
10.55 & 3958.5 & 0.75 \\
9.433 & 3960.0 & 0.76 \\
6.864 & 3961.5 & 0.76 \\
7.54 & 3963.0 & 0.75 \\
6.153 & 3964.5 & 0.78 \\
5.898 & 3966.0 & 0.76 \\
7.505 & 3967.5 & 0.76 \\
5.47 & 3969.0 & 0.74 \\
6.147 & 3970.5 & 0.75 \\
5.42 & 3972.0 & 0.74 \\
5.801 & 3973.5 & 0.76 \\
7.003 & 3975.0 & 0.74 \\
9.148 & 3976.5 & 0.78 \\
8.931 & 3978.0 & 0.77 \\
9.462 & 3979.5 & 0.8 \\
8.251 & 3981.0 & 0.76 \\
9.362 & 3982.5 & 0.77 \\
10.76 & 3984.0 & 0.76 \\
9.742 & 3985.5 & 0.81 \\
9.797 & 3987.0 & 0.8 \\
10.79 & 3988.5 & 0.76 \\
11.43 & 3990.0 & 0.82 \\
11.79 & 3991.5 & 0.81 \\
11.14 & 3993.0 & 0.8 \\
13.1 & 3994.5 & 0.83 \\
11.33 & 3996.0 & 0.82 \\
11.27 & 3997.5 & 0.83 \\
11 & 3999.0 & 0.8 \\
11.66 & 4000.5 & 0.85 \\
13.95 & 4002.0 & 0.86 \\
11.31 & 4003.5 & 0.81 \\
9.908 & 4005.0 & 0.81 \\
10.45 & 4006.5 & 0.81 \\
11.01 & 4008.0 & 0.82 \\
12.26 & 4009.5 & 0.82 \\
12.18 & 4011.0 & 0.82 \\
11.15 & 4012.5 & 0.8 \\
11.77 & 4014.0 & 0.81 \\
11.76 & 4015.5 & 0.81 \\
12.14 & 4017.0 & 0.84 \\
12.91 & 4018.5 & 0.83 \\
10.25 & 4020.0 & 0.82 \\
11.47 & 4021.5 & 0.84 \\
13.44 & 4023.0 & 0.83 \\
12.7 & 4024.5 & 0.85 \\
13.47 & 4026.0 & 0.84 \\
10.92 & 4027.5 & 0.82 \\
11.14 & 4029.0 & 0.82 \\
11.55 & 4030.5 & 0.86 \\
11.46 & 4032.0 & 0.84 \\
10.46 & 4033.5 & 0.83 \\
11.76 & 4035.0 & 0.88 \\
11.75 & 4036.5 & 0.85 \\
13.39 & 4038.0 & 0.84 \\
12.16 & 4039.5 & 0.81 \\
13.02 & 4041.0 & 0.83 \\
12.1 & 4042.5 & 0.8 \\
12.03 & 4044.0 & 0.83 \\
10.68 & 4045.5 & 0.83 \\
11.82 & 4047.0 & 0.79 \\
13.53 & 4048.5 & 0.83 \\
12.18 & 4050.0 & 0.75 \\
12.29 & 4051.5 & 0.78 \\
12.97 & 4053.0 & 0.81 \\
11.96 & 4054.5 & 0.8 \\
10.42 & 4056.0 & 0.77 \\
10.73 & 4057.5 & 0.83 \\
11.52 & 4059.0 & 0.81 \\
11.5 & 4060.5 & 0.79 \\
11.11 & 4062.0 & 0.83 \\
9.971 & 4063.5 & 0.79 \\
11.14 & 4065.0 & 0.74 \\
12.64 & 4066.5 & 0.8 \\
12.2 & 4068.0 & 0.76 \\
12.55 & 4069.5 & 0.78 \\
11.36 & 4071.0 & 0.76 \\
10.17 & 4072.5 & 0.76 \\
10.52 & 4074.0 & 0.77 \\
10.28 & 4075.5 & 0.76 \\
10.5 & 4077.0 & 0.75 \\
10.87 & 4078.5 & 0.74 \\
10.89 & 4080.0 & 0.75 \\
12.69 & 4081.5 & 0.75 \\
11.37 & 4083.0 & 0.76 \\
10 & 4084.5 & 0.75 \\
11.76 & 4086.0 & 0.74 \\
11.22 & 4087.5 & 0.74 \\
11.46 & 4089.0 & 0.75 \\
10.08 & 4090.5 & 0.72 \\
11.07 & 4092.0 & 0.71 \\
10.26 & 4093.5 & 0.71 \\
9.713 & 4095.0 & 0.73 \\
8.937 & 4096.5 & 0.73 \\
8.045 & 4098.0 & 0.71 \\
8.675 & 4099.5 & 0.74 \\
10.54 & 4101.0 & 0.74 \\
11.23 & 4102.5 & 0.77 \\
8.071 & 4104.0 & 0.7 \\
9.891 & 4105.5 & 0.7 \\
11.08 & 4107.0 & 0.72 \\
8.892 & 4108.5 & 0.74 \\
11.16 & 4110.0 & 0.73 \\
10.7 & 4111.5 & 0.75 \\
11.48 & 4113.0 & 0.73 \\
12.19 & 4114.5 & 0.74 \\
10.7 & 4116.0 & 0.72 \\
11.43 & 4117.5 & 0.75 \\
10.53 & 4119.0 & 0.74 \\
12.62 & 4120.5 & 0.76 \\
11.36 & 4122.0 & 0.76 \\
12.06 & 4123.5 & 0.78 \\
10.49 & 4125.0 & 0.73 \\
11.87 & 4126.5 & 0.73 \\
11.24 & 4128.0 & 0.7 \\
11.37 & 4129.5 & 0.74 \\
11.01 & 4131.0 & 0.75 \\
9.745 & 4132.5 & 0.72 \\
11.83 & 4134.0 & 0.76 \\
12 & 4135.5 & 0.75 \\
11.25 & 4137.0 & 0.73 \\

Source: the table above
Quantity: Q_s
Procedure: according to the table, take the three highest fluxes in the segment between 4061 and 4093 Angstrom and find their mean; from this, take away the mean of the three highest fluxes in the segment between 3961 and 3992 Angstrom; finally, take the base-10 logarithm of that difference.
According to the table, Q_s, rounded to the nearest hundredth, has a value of 0.11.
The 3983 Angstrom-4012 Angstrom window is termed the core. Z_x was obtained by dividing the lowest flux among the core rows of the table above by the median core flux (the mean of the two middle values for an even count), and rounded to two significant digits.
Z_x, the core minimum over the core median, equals 0.86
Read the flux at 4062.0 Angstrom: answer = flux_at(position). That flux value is 11.11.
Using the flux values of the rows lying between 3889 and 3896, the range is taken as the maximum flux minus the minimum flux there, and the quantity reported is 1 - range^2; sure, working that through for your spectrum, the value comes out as -4.5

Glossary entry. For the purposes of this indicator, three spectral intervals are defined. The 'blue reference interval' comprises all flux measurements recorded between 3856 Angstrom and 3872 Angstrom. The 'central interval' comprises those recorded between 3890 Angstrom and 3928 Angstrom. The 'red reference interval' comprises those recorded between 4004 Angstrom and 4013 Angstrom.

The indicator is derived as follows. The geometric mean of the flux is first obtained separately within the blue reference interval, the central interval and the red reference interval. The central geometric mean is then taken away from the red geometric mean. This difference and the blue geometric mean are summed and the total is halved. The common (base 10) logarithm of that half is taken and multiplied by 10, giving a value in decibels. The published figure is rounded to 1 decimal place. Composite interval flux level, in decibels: 8.1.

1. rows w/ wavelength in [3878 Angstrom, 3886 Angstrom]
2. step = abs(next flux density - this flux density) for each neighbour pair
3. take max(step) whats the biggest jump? 1.47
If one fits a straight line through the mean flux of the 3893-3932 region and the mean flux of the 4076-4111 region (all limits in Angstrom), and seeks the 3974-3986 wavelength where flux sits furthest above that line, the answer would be 3984.0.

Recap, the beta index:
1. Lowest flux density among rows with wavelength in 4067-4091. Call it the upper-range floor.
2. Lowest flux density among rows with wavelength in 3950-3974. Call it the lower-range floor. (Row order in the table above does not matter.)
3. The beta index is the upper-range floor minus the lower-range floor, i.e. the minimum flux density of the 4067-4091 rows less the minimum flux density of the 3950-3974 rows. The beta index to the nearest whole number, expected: 5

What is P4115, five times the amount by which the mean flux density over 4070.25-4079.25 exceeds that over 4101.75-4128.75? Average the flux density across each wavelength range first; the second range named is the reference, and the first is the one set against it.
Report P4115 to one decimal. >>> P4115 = -1.6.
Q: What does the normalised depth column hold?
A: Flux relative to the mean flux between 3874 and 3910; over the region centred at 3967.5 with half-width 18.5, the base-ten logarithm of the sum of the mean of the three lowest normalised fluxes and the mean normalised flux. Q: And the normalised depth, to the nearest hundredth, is 0.20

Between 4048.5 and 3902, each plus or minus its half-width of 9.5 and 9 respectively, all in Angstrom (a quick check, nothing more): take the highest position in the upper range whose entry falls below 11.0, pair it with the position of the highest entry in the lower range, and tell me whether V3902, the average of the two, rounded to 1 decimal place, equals 3984.0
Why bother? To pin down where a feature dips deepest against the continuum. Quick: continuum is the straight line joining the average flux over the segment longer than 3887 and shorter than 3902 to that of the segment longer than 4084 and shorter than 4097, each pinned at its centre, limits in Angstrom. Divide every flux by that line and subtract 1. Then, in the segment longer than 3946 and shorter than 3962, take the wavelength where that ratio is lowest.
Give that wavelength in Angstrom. 3961.5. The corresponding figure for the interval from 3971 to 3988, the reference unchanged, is 3972.0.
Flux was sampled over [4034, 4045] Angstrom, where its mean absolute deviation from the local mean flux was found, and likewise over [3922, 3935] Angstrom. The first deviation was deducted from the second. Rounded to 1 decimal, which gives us 1.6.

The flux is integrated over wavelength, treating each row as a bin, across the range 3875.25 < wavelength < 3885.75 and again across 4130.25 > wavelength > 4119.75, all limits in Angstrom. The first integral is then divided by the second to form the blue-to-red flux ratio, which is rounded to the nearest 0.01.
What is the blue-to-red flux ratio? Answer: 0.71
